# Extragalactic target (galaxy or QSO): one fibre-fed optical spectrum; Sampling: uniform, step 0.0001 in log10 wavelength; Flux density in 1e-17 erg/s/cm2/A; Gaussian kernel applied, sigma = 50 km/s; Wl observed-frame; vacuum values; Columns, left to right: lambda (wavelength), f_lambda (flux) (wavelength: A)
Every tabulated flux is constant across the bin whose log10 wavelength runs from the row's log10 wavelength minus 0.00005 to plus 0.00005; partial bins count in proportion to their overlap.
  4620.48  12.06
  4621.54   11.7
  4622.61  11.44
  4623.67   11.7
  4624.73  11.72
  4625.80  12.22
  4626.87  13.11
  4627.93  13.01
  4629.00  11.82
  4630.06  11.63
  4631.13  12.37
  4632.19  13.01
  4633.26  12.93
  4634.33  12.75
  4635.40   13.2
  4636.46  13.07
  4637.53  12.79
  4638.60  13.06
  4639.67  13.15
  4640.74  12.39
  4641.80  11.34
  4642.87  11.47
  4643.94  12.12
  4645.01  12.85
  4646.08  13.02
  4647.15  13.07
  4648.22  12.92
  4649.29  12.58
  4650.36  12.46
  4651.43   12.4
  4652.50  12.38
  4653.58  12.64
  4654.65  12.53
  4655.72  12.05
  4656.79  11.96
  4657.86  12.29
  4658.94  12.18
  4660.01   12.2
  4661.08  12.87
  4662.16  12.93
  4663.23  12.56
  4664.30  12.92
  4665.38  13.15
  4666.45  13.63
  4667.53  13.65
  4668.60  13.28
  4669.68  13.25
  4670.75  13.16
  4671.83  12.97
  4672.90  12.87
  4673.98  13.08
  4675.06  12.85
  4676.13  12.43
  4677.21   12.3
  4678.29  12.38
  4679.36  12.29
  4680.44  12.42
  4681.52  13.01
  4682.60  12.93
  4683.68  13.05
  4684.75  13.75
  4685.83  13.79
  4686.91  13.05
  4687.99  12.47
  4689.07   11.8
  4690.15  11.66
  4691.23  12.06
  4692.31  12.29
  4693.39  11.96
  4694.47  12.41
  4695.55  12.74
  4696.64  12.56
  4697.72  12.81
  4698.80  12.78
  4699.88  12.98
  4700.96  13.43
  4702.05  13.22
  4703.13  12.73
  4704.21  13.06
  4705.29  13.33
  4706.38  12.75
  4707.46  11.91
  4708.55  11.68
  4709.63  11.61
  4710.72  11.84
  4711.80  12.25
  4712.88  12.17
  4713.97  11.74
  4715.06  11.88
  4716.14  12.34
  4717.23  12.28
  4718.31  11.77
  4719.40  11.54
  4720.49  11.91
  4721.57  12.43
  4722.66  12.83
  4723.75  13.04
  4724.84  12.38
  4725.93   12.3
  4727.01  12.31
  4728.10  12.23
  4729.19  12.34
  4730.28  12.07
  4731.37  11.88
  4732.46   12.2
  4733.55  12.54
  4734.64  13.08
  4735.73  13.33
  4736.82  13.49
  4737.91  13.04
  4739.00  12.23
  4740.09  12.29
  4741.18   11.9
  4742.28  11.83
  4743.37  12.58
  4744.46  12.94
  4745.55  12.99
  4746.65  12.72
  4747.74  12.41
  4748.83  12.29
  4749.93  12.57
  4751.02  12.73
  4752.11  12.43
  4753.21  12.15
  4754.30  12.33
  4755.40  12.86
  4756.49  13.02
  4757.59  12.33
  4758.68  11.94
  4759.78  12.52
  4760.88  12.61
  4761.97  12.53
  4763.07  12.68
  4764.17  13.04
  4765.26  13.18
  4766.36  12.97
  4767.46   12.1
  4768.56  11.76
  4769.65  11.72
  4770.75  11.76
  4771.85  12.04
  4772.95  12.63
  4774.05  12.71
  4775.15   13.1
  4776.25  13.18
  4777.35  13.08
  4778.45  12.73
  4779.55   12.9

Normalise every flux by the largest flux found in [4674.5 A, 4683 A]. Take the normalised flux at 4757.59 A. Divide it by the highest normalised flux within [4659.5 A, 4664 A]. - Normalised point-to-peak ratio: 0.95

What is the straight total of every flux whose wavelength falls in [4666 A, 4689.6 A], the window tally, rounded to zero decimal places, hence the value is 284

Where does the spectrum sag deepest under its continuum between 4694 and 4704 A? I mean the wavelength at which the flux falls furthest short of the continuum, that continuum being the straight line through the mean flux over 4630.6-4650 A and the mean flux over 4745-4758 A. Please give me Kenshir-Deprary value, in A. 4694.47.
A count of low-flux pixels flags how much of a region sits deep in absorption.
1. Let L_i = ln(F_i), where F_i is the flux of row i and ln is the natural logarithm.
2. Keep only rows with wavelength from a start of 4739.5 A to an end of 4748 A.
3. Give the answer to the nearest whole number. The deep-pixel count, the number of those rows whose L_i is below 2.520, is 4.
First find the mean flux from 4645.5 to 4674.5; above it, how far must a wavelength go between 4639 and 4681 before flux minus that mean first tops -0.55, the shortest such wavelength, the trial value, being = 4639.67 A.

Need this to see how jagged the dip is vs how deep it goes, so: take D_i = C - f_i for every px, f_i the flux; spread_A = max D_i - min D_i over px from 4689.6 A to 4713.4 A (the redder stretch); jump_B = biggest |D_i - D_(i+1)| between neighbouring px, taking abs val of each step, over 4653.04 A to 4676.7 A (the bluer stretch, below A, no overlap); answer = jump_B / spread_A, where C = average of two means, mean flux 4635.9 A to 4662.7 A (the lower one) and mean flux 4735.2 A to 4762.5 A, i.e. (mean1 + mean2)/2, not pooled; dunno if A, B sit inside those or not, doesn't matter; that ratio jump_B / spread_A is 0.37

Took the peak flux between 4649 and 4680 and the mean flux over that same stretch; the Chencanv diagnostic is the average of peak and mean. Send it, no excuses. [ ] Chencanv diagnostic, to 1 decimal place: 13.2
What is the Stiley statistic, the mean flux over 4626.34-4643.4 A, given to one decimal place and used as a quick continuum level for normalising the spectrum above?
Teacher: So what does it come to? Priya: 12.6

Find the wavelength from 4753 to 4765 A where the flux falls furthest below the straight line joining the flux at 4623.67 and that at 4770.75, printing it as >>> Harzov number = 4758.68 A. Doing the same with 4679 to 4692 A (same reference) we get 4690.15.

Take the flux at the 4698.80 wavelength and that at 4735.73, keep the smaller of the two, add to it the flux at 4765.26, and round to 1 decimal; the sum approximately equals 26.0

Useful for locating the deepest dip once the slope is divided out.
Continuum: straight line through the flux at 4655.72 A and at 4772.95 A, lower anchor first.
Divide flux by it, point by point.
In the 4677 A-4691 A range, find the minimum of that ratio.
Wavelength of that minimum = 4690.15 A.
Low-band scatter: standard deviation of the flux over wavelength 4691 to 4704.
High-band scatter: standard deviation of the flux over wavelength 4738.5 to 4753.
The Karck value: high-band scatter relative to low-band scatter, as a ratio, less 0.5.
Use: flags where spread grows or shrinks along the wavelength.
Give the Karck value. 0.31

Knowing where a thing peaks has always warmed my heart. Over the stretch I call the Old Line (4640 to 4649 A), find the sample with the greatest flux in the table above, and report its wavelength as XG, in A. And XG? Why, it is 4647.15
